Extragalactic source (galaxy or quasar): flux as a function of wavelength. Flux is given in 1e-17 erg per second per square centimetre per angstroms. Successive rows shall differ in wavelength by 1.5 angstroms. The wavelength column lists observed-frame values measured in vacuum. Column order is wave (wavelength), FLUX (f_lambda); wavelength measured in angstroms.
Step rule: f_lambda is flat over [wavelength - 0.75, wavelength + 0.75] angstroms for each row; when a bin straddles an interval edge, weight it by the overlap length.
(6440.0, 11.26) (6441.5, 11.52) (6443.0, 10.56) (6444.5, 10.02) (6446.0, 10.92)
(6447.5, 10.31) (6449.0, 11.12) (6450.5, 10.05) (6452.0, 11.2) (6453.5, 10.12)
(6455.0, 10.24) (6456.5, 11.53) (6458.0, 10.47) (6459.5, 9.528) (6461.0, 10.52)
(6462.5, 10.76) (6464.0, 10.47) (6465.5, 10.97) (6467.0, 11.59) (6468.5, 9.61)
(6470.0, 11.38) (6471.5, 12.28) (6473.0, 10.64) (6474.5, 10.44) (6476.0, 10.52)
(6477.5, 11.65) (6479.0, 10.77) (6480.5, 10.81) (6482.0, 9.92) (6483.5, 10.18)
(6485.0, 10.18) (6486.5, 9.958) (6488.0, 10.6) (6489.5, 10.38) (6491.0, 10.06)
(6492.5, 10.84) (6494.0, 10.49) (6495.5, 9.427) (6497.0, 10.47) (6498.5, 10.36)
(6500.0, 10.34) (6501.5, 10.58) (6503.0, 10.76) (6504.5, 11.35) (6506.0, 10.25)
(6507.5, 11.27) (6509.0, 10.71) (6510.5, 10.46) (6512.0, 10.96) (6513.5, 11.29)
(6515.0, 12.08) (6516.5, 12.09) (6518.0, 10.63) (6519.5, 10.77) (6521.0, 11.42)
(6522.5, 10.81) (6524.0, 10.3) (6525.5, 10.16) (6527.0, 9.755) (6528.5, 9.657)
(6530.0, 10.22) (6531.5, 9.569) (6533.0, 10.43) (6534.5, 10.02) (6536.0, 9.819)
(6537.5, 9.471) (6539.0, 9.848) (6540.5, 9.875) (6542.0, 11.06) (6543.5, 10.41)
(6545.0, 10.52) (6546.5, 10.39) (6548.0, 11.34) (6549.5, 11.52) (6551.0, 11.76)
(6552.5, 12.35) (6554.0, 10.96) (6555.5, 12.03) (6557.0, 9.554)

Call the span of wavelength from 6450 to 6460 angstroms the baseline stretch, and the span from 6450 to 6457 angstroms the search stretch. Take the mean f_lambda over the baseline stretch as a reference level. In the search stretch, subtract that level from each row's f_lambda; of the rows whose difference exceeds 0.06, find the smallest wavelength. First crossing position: 6452.0 angstroms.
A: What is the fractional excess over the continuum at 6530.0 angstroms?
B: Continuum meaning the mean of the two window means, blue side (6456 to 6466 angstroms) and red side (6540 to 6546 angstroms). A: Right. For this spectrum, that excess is -0.030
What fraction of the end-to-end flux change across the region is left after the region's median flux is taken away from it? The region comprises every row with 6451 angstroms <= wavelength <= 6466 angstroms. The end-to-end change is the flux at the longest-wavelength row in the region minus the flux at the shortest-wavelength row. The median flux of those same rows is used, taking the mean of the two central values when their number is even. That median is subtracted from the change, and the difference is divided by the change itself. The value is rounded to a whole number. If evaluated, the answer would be 47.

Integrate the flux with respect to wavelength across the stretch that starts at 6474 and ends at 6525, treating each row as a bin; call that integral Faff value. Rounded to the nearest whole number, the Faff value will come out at 545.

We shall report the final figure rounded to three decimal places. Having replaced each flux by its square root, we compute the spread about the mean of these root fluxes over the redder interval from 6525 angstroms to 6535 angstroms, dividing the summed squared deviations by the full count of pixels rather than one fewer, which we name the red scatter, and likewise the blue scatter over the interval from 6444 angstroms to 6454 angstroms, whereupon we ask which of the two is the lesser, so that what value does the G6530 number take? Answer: 0.047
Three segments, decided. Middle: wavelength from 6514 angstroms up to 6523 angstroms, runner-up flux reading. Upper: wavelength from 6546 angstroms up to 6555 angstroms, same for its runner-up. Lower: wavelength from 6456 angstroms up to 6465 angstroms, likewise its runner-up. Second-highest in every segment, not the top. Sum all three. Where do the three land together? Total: 34.6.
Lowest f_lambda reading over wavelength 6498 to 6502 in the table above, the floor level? 10.34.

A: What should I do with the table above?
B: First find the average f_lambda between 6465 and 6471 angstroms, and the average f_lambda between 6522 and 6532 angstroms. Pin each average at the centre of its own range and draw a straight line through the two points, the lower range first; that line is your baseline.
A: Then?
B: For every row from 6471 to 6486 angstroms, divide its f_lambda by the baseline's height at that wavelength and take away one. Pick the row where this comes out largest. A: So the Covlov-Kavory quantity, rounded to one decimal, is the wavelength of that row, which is 6471.5 angstroms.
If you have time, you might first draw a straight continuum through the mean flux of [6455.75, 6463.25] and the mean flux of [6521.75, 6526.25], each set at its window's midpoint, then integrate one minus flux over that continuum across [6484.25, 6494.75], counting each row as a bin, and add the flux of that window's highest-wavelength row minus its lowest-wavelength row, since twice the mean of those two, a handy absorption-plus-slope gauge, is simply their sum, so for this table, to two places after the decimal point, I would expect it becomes 0.45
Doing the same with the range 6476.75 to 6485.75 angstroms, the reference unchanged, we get -1.53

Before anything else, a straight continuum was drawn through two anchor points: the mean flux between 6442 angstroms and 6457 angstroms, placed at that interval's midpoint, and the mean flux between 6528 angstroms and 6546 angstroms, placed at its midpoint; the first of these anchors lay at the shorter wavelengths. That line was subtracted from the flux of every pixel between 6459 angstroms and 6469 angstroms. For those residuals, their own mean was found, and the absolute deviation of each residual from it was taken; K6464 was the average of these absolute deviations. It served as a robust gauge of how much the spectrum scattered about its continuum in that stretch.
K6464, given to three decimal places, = 0.534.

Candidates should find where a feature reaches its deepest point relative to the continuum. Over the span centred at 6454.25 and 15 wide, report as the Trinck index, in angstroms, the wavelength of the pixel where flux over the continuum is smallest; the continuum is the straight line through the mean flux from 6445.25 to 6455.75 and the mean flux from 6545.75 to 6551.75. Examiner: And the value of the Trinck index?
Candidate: 6459.5 angstroms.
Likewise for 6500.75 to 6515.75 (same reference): 6506.0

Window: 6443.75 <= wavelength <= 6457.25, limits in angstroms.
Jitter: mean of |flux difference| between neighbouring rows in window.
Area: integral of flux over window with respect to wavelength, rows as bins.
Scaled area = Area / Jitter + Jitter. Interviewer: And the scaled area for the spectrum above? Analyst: 164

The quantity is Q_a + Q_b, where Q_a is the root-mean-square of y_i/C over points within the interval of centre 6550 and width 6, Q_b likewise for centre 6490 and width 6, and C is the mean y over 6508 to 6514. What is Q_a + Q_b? 2.05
